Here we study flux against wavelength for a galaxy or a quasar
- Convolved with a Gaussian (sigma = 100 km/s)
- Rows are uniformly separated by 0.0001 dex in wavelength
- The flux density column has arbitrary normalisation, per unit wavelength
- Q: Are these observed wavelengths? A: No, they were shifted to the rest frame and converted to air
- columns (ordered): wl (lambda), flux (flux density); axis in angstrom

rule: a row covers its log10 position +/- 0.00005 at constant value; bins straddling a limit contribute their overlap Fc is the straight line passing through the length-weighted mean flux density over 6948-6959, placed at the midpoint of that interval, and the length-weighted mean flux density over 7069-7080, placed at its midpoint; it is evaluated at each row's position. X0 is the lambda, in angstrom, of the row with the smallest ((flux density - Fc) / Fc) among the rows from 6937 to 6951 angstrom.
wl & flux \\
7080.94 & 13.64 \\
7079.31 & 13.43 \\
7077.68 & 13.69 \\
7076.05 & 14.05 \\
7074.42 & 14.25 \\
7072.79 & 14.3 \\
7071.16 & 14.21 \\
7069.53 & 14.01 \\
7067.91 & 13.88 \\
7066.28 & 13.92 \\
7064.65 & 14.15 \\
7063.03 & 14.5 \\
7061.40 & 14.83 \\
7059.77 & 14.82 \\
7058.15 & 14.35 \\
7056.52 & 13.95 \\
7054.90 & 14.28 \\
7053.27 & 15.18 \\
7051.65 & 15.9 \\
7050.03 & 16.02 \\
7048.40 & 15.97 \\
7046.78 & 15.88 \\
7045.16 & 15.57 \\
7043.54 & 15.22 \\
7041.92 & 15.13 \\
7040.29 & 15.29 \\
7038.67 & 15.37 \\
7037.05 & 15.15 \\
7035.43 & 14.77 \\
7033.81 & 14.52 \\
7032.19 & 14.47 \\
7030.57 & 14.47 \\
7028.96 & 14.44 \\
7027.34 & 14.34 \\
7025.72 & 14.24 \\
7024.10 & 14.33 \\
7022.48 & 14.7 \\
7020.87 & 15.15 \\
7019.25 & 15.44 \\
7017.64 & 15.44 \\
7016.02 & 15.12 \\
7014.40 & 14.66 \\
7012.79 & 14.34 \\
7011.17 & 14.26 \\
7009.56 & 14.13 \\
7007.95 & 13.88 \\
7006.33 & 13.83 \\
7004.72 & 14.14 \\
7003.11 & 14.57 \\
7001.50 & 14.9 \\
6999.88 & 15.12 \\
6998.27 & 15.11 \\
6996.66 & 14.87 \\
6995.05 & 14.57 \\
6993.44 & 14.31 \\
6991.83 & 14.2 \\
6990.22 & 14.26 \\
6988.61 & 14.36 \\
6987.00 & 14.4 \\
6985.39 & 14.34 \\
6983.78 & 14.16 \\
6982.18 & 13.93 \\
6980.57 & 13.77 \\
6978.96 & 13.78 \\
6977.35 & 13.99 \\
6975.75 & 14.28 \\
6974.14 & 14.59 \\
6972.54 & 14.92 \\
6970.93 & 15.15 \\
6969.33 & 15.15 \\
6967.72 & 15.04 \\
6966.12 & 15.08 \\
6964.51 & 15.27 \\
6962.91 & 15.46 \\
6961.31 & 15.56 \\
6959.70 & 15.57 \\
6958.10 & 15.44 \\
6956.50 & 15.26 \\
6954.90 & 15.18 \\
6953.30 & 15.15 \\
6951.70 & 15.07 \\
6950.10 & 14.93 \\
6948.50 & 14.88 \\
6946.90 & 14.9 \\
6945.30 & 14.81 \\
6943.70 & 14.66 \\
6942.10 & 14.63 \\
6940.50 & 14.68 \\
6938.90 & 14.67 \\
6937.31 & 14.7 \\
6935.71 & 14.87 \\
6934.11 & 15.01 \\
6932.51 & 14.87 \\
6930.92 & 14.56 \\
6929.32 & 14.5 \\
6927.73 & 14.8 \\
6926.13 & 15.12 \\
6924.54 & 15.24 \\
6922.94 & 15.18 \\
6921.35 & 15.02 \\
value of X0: 6942.10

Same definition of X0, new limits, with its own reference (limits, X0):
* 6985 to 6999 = 6991.83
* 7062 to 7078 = 7077.68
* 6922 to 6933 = 6929.32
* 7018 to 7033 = 7025.72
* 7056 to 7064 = 7056.52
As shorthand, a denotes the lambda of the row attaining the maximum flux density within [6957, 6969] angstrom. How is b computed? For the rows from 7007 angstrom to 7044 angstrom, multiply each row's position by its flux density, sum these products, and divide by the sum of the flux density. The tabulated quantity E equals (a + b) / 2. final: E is 6992.8 angstrom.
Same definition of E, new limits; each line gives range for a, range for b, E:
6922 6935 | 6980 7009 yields 6959.4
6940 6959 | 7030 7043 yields 6997.2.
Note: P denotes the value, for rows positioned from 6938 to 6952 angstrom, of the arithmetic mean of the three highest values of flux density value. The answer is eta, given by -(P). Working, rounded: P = 15.0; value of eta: -15.0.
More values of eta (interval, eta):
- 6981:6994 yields -14.4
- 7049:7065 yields -15.7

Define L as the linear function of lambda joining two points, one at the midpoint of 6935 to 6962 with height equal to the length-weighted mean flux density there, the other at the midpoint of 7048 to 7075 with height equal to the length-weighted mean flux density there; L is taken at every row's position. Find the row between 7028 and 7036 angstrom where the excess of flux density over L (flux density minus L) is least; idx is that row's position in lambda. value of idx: 7028.96 angstrom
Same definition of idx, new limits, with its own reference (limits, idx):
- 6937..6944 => 6942.10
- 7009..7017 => 7009.56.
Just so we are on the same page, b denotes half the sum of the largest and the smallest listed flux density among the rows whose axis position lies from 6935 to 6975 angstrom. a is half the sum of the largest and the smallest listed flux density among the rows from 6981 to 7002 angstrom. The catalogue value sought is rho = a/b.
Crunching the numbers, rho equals 0.96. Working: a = 14.5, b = 15.1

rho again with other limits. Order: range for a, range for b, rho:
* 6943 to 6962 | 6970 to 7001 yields 1.05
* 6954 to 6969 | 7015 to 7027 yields 1.03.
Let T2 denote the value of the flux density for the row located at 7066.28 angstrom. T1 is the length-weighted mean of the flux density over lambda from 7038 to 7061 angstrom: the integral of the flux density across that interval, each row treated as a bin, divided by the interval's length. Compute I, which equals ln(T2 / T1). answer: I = -0.088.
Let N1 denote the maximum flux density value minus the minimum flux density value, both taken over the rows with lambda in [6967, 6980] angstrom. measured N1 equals 1.37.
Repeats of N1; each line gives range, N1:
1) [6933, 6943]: 0.38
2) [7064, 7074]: 0.42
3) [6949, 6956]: 0.25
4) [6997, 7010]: 1.29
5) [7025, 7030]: 0.20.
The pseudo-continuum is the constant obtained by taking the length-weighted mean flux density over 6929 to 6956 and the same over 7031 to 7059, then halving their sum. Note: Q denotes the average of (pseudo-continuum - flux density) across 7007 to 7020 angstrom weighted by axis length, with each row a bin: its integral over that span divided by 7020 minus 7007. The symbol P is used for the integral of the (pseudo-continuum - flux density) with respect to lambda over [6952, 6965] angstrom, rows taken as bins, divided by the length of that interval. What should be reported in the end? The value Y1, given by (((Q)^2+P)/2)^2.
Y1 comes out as 0.02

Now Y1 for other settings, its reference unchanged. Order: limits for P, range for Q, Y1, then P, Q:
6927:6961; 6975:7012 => 0.06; 0.05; 0.66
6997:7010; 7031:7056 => 0.08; 0.49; -0.25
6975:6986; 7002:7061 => 0.23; 0.94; 0.16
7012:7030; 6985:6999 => 0.05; 0.23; 0.48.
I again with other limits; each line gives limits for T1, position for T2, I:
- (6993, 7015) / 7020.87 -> 0.045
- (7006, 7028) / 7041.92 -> 0.037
